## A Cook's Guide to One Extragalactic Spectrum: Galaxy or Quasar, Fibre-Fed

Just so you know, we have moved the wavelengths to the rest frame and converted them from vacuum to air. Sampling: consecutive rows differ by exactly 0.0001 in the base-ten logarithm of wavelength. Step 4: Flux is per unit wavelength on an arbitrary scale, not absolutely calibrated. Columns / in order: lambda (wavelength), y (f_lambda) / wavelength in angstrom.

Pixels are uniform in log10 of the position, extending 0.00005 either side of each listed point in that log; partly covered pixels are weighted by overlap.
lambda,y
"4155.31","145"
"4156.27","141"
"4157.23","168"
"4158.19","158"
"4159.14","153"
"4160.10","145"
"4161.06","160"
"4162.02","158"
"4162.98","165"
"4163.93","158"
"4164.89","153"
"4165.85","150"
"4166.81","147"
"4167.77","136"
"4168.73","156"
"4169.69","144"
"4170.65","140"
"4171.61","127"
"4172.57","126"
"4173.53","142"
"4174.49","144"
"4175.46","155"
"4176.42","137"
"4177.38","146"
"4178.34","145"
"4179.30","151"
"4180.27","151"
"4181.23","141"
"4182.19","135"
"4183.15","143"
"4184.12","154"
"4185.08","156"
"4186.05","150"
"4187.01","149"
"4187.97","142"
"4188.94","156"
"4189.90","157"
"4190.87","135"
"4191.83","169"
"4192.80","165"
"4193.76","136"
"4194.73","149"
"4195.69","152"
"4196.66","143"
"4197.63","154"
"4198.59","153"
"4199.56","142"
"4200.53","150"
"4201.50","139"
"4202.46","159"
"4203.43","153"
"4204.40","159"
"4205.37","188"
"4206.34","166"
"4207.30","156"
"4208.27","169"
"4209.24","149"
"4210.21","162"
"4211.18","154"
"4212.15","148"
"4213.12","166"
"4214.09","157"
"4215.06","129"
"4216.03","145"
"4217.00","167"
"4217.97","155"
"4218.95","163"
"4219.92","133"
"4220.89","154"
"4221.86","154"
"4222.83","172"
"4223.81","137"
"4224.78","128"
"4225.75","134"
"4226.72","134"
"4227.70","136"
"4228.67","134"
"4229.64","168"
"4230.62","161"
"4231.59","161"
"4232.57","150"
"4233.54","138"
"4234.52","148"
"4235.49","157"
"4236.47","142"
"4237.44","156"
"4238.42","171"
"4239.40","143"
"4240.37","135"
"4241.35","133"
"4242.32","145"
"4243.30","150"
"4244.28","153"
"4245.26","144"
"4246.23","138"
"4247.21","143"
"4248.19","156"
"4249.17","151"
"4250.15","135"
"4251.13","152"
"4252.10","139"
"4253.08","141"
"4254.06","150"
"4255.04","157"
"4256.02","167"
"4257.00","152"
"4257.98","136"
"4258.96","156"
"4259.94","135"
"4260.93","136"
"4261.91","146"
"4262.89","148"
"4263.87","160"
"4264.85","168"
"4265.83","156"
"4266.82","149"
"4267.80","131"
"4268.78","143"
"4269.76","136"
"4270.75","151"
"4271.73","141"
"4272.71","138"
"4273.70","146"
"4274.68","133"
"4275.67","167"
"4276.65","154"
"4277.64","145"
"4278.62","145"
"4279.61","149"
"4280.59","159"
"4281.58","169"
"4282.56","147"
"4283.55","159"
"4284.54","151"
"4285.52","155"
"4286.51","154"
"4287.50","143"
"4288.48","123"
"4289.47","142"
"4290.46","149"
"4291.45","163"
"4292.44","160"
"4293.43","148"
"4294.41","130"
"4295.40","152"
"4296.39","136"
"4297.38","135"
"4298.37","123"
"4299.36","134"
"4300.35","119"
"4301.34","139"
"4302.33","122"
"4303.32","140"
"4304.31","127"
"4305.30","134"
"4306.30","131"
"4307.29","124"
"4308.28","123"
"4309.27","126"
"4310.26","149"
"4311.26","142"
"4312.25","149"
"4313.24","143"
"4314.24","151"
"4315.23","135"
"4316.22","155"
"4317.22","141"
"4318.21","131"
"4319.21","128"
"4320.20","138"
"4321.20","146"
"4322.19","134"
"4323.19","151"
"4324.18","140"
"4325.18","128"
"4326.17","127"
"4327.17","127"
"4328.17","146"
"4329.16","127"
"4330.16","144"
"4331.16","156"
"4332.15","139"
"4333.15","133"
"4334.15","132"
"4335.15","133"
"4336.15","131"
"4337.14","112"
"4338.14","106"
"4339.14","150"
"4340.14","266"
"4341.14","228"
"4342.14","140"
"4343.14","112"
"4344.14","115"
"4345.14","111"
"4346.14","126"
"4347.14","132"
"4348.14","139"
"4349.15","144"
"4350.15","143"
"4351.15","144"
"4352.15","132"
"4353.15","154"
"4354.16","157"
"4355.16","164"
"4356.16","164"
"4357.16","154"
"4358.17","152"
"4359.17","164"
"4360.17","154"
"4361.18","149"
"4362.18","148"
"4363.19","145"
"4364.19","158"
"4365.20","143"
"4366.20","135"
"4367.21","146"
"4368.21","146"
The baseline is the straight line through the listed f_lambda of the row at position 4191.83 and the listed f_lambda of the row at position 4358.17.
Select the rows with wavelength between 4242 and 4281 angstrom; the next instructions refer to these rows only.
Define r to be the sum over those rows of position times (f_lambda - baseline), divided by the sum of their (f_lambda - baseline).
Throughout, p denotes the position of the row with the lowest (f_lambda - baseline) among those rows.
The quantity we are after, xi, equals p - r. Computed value 7.6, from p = 4267.80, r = 4260.2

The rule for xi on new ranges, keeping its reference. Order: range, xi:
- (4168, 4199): -9.3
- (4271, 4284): -0.7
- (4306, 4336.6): -12.5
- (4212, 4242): -2.4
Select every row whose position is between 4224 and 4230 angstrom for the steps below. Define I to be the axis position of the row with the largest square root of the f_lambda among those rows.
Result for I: 4229.64 angstrom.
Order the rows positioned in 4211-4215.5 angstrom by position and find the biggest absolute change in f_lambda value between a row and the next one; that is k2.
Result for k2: 28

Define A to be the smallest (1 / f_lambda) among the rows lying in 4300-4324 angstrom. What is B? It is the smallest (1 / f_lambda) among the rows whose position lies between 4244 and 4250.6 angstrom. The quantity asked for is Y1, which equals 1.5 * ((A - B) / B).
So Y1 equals 0.01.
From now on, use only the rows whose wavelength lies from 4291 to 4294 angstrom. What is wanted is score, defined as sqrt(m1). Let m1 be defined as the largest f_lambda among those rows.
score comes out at 12.8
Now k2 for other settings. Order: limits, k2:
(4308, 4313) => 23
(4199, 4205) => 20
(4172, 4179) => 18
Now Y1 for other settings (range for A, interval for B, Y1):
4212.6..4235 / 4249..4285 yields -0.03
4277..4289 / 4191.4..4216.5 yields 0.17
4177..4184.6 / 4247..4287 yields 0.15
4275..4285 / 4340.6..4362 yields 0.52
